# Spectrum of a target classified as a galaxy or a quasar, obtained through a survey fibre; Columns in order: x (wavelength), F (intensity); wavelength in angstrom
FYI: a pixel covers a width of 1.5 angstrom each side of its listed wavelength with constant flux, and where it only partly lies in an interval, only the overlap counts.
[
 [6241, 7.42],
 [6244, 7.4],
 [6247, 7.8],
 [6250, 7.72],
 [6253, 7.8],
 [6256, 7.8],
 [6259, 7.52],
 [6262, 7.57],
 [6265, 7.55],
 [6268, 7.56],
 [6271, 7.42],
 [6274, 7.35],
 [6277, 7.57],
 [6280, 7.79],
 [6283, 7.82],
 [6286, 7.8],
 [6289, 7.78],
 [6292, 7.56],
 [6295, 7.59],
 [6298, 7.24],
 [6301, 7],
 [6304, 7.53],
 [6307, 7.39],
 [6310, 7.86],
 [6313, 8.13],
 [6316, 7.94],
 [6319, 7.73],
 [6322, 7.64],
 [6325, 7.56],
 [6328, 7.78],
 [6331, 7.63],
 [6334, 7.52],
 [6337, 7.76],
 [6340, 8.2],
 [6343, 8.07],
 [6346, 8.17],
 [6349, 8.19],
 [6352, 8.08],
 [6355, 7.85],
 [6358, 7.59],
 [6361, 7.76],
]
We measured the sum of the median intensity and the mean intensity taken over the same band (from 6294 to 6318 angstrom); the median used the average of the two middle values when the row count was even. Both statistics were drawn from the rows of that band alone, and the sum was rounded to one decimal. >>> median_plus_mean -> 15.1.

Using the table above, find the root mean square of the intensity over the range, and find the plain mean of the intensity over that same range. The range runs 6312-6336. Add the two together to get 15.5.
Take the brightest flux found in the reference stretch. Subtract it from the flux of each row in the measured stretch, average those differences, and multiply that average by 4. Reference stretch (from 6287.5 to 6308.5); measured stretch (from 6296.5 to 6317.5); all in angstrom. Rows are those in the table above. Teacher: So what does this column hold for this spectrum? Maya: -0.78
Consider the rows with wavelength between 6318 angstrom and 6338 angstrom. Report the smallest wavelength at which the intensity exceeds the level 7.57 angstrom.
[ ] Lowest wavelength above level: 6319 angstrom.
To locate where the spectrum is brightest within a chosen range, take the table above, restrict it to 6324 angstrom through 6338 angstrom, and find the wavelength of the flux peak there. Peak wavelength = 6328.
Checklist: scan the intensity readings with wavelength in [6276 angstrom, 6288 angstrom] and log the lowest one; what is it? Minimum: 7.57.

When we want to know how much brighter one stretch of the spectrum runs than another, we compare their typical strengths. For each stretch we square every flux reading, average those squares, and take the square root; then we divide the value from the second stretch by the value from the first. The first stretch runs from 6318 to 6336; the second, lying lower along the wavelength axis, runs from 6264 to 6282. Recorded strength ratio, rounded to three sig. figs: 0.987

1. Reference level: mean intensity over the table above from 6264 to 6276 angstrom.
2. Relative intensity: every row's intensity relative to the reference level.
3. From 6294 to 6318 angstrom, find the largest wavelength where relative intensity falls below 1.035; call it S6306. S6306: 6307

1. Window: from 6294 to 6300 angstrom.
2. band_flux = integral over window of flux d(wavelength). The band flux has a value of 44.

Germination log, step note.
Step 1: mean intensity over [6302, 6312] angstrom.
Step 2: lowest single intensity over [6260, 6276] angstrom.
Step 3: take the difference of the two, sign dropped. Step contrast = 0.24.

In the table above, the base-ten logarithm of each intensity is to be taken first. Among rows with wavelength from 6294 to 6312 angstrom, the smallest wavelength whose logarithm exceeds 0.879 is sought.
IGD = 6295 angstrom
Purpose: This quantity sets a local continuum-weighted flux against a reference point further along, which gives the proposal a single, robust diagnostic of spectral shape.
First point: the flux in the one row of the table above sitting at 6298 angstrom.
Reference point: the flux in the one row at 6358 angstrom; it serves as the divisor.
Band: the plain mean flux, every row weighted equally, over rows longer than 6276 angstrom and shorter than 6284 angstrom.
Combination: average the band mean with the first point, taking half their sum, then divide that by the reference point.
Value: 0.99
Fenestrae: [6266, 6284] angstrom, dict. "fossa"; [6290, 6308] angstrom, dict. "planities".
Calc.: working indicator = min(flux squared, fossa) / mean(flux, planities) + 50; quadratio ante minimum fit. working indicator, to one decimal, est 57.3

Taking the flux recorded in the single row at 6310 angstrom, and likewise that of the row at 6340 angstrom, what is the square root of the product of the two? 8.0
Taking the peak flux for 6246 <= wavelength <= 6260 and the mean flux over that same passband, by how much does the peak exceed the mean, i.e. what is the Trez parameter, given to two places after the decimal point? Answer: 0.07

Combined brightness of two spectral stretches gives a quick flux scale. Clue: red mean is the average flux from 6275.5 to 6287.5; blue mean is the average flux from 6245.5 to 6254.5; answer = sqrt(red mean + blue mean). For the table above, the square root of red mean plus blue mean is 3.94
